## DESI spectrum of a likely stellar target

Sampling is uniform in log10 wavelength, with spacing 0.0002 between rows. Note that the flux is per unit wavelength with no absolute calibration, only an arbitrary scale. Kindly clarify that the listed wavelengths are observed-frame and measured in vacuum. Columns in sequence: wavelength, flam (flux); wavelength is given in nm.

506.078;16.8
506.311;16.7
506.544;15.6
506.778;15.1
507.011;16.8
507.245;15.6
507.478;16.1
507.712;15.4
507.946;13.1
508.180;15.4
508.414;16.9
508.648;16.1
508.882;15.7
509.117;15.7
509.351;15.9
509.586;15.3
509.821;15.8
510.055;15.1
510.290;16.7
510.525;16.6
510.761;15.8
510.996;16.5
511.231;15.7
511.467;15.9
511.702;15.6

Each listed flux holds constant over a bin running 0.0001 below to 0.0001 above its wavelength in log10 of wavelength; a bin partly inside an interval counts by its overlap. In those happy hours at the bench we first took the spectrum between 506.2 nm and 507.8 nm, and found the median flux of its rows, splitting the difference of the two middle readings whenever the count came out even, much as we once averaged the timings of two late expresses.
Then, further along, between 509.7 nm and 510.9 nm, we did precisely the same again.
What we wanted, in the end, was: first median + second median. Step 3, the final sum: 31.4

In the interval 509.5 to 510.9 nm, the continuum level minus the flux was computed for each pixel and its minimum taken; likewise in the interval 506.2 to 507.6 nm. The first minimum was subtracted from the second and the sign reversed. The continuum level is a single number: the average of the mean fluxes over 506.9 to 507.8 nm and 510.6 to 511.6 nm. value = 0.1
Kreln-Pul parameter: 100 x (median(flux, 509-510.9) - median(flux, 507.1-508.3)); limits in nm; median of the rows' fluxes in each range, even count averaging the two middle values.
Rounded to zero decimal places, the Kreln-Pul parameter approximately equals 40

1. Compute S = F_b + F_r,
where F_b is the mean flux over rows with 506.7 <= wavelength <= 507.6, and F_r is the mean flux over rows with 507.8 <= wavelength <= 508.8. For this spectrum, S 31.3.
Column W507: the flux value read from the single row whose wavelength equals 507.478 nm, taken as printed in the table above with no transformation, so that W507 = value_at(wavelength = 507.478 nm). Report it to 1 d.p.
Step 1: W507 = 16.1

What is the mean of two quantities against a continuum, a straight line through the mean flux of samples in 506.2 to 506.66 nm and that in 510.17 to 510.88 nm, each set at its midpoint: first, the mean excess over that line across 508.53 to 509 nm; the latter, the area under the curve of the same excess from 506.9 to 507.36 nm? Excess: -0.18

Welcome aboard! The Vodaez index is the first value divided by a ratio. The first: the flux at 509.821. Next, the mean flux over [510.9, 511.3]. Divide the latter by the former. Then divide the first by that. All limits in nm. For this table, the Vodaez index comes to 15.5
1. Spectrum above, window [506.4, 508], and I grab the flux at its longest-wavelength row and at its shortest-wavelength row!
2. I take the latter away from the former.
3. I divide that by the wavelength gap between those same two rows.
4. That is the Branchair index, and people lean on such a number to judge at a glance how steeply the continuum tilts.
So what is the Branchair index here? -1.78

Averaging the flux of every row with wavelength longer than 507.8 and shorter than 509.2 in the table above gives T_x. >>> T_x 15.5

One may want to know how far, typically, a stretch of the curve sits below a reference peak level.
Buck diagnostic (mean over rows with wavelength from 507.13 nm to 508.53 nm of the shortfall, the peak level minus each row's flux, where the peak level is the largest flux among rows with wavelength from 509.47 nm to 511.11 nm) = 1.28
